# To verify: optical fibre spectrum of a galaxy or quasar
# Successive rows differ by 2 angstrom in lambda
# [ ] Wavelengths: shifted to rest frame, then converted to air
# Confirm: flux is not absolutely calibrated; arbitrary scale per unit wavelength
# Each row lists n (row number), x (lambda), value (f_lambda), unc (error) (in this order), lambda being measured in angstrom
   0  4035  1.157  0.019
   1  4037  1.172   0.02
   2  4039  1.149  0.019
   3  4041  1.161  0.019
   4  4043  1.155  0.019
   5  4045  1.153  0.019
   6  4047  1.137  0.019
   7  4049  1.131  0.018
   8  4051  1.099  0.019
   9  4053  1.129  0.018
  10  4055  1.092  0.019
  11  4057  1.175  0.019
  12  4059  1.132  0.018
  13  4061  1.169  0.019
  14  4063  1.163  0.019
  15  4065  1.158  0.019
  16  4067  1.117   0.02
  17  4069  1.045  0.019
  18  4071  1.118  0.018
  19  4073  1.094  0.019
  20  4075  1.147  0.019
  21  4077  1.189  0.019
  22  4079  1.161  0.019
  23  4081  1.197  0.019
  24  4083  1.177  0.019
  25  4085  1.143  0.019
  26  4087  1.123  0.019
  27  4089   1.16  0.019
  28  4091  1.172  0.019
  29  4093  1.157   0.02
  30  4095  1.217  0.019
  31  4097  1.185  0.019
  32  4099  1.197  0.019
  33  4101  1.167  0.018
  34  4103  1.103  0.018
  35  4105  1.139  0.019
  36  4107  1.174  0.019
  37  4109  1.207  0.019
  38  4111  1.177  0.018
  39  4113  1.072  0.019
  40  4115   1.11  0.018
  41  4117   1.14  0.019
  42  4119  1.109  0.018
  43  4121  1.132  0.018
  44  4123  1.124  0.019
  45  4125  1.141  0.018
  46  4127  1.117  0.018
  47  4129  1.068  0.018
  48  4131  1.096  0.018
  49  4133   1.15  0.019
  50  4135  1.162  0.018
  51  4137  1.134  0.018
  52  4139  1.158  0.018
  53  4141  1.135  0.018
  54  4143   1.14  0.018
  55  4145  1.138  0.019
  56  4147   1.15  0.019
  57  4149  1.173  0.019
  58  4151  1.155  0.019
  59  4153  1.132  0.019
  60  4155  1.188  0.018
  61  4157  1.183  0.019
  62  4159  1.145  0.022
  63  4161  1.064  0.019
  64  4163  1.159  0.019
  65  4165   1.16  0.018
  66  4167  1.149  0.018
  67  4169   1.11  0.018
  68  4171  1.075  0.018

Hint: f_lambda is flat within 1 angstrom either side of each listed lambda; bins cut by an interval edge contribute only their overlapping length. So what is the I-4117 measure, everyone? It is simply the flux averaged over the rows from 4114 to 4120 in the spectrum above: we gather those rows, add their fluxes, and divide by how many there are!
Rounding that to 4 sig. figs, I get 1.120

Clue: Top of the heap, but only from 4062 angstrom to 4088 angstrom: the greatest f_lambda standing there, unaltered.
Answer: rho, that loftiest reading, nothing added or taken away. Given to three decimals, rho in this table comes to 1.197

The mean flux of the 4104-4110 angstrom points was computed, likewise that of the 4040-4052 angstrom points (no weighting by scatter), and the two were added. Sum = 2.31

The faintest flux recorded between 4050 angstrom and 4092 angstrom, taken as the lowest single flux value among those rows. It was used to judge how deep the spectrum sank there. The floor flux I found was 1.045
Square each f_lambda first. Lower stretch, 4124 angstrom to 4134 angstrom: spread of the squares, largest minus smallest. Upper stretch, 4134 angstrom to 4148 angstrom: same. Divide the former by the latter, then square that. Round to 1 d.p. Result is 8.0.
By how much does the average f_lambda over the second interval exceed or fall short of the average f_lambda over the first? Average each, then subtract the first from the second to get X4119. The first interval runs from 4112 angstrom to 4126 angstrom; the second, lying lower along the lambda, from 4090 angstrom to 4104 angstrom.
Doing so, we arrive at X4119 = 0.05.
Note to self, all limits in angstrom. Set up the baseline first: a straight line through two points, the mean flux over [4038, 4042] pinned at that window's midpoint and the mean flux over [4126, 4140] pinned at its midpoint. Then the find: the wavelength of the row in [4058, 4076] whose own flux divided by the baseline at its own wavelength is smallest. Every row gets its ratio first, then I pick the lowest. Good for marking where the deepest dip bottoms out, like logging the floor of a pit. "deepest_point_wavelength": 4069 angstrom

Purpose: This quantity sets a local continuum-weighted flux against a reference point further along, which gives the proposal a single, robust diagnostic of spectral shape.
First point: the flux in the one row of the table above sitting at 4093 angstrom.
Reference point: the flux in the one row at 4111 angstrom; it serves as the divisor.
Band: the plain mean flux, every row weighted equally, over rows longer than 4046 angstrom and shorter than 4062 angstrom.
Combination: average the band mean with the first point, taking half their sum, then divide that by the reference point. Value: 0.97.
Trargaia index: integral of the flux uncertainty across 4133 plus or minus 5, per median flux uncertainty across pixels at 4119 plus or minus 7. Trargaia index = 10.1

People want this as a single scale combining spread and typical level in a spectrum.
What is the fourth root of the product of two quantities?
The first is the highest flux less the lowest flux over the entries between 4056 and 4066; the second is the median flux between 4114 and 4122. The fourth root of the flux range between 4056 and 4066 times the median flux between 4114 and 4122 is 0.47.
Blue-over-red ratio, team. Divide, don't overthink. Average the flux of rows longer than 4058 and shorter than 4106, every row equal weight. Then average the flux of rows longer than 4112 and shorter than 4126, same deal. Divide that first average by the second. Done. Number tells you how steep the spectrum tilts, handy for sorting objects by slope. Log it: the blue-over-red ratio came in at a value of 1.03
